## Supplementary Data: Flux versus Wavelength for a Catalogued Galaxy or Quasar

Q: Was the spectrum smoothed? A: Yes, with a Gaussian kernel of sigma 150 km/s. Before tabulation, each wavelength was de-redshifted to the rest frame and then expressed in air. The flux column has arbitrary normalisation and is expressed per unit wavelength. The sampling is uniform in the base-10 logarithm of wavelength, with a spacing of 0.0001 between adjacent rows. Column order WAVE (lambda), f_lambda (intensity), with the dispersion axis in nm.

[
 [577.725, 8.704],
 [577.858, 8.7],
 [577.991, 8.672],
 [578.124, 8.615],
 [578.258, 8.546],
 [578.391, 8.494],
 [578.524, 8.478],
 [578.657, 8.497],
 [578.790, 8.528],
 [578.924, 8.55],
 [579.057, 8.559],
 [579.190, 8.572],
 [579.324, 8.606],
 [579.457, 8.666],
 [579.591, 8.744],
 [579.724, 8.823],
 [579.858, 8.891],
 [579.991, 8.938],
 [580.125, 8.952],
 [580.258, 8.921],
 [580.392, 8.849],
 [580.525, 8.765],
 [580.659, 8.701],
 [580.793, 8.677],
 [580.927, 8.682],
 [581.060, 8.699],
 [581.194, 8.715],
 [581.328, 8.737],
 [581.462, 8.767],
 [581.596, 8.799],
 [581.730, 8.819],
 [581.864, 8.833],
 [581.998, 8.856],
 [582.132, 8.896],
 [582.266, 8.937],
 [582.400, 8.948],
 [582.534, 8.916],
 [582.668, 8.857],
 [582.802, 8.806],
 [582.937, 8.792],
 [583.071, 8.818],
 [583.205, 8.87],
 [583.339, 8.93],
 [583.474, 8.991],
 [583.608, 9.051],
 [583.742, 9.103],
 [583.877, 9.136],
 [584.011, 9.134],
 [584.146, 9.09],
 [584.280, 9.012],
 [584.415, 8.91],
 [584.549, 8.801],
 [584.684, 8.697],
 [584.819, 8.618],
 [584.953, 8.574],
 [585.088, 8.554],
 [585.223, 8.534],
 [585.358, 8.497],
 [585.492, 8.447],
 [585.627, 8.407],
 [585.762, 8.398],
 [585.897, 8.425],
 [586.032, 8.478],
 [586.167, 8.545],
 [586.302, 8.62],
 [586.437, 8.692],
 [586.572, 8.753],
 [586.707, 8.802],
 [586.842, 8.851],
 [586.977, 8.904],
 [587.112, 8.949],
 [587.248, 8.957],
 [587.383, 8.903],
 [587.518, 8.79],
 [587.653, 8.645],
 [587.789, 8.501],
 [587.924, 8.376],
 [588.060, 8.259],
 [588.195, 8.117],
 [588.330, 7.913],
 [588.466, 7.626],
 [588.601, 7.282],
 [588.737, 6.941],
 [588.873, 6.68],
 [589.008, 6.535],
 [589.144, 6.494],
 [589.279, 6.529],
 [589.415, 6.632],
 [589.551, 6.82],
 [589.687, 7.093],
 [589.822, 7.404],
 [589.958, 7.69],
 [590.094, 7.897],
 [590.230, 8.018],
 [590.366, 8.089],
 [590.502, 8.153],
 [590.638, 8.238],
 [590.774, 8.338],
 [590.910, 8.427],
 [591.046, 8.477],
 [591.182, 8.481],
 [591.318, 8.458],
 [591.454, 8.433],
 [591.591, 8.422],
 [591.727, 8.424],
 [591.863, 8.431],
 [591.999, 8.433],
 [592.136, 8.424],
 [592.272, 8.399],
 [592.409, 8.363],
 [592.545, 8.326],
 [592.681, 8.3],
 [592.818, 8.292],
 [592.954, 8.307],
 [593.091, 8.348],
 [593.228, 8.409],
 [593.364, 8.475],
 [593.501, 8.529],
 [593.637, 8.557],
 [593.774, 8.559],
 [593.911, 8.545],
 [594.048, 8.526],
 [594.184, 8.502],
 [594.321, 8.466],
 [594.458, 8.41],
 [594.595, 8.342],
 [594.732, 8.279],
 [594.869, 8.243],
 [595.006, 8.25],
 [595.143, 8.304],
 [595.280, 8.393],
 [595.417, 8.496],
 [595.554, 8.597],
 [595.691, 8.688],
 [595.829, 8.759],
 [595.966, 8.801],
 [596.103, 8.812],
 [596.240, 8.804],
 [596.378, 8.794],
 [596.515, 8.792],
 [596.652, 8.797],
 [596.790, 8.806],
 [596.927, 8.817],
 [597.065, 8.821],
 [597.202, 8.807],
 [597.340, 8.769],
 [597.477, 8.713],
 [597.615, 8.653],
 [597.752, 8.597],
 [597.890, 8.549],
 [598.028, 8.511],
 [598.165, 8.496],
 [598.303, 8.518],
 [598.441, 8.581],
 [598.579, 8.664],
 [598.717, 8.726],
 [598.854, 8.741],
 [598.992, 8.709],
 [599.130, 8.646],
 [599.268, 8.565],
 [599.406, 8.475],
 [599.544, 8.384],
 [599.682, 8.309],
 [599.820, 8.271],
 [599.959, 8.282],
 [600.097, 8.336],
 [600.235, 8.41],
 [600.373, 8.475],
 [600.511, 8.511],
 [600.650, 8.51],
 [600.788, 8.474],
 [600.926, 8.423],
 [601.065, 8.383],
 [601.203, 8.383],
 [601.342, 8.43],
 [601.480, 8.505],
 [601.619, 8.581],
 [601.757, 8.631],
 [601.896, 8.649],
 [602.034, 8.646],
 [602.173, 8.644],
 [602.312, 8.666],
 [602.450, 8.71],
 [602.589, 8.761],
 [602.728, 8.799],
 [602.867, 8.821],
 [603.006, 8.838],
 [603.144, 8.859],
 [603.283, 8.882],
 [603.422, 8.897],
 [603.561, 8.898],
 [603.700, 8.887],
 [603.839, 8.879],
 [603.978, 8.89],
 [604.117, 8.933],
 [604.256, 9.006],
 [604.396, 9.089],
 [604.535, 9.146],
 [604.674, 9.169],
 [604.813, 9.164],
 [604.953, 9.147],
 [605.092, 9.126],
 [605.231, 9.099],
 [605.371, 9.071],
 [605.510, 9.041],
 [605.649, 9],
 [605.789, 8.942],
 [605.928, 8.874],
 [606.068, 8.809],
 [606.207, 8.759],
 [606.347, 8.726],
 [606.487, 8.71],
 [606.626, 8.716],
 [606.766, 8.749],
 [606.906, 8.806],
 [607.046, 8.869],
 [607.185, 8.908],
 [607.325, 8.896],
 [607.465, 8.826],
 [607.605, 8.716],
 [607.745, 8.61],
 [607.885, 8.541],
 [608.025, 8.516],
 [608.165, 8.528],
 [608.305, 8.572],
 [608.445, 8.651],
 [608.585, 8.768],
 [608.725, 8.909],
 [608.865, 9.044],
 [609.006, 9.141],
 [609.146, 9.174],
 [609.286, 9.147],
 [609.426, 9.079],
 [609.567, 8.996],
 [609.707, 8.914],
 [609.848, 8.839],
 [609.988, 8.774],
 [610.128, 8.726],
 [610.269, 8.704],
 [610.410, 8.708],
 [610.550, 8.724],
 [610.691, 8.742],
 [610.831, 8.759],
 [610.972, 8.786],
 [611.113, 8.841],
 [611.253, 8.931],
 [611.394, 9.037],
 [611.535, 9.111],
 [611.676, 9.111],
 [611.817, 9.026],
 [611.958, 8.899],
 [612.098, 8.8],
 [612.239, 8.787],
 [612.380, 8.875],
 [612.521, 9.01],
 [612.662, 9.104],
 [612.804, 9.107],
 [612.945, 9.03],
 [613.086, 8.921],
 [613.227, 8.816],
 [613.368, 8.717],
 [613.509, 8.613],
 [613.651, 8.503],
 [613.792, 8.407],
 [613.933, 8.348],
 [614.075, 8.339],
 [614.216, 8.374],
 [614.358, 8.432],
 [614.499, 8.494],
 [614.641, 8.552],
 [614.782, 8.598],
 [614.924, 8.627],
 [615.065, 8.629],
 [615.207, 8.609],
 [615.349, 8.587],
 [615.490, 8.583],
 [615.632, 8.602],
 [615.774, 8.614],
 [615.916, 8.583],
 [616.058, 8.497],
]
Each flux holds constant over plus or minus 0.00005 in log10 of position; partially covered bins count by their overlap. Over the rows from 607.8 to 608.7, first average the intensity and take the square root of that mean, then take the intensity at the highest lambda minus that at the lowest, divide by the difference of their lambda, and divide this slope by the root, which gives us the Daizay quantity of 0.11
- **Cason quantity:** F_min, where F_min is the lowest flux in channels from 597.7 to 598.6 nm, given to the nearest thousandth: 8.496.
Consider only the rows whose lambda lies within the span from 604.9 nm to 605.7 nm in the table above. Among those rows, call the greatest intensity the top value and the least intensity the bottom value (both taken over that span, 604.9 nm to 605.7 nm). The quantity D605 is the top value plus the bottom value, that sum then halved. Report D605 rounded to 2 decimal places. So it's 9.07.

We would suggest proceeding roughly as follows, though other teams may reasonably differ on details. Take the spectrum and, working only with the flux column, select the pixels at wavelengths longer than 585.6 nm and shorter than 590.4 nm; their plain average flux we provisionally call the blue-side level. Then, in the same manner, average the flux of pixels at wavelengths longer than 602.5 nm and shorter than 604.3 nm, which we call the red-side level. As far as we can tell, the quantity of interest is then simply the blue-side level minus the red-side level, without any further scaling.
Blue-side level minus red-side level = -0.9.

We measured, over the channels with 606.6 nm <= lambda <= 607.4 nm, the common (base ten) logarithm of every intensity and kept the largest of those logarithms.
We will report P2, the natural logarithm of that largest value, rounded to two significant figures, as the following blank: -0.052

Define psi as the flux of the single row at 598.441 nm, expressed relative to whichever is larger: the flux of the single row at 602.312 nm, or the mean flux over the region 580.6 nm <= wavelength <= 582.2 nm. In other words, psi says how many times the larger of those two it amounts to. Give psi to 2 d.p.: 0.98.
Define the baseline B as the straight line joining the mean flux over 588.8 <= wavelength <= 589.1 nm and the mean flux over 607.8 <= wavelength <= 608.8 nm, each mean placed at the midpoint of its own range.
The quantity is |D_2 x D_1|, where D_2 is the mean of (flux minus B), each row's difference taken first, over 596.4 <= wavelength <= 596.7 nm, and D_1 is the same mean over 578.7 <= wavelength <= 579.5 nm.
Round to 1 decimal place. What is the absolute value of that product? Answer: 4.2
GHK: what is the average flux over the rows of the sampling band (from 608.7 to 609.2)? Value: 9.1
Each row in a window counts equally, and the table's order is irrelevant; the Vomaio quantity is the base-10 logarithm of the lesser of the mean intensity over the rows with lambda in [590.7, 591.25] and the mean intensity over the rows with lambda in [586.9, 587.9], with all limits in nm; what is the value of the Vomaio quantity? 0.926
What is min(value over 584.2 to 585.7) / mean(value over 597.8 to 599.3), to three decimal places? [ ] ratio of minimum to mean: 0.976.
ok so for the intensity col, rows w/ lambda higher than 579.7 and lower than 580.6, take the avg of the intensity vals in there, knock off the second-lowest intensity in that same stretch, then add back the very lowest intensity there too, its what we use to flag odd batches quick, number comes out 8.82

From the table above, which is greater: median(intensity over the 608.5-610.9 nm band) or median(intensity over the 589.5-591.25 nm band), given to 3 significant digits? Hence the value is 8.84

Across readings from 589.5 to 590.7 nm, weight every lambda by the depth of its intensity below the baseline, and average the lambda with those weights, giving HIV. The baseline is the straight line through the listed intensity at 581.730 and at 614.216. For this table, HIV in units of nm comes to 589.93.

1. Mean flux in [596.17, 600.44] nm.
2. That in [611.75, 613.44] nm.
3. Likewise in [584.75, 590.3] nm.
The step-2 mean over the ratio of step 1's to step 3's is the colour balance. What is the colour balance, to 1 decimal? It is 8.4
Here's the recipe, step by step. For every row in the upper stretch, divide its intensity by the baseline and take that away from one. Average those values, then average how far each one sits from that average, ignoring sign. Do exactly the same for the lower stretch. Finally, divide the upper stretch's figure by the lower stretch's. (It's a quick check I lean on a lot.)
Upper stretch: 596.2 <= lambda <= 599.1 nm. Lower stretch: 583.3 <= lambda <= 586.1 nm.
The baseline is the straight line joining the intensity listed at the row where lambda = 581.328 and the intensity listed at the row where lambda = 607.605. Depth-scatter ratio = 0.4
